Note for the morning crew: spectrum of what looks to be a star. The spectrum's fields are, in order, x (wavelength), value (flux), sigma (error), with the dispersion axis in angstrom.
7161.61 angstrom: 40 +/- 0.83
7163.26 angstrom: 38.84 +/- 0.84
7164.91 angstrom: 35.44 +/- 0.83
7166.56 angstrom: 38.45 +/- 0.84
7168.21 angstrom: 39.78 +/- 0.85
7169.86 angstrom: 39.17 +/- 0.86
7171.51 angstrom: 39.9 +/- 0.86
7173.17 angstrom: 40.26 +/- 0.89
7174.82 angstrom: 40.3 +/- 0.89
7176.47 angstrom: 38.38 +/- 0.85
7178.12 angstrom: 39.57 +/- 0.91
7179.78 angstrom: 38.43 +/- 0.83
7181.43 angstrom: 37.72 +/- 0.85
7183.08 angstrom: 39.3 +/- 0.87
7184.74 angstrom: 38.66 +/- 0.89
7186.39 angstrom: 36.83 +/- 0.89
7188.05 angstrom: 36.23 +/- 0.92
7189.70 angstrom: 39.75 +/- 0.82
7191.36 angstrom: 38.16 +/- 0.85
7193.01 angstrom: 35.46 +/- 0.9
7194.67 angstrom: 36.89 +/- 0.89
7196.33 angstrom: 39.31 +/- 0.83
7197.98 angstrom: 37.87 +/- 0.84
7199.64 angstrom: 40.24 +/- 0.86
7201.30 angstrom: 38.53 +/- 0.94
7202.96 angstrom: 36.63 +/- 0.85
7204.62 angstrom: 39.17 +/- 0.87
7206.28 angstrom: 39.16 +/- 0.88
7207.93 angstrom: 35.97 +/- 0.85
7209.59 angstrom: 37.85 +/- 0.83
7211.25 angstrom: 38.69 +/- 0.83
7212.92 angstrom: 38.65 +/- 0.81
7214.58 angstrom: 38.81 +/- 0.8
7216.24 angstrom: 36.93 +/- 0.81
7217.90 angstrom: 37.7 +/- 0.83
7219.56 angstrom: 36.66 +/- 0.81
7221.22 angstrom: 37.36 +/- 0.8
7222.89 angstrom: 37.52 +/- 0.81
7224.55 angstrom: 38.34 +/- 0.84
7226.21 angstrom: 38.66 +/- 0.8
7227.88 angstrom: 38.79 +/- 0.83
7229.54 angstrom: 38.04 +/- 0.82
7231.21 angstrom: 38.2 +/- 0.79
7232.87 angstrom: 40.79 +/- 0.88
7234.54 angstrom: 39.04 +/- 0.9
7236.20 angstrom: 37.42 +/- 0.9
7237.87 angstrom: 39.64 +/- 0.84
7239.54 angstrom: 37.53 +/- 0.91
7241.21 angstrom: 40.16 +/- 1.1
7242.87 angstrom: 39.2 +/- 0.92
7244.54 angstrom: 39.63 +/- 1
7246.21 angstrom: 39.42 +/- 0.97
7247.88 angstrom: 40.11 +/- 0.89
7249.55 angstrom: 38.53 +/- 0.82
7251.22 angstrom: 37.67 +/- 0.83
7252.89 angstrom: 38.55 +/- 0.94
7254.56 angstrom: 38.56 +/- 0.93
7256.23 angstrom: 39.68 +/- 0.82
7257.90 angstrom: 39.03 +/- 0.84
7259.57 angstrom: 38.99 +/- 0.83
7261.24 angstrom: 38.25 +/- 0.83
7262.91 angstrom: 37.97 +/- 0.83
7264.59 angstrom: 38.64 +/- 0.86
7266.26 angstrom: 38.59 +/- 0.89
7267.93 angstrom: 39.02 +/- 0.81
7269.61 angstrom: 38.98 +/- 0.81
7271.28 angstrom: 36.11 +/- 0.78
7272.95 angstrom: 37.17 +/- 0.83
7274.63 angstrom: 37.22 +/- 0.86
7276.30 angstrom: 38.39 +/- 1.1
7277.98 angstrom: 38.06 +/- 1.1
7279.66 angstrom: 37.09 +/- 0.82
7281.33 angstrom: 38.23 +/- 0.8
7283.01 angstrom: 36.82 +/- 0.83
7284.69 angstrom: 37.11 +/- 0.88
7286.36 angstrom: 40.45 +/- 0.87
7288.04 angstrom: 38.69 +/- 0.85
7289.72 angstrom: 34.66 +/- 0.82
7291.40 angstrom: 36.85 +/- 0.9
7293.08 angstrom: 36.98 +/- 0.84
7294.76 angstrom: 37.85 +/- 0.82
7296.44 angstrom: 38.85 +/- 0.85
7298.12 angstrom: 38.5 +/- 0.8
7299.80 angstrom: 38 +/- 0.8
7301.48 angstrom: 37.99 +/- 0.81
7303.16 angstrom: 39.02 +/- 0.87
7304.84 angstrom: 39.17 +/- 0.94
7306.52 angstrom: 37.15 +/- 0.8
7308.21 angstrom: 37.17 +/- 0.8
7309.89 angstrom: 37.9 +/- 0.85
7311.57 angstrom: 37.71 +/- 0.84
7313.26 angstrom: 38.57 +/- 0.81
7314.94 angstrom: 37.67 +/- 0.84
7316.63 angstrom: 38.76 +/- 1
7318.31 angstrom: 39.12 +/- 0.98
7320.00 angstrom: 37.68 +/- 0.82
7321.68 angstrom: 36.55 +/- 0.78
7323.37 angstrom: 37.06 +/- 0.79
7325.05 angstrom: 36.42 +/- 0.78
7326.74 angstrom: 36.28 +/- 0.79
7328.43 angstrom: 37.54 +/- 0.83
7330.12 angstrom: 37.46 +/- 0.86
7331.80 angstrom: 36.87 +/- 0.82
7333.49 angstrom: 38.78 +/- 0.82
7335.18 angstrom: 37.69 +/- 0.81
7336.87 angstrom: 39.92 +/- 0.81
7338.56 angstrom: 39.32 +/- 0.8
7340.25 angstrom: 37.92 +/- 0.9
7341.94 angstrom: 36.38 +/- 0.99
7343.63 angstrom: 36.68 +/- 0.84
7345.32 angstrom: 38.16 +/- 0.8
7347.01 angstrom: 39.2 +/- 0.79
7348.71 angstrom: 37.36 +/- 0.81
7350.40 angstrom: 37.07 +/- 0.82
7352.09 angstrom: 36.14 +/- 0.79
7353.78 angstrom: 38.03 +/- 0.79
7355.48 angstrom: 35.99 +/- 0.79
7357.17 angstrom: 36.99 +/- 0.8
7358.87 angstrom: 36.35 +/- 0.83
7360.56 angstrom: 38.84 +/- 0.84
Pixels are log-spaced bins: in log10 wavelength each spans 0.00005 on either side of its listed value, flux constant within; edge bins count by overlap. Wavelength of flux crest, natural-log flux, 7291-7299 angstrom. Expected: 7296.44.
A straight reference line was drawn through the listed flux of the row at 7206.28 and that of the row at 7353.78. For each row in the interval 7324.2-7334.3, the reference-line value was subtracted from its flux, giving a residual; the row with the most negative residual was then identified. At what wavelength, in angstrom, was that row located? 7326.74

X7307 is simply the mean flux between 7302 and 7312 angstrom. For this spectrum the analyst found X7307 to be 38.0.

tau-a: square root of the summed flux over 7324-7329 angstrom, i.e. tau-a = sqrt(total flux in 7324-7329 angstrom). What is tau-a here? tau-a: 10.5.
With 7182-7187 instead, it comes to 10.7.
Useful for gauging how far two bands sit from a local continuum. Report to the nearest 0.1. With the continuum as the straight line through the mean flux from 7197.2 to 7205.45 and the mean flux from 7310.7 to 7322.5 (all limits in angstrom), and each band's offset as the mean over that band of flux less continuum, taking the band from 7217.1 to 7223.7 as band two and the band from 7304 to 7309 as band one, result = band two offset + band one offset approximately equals -1.3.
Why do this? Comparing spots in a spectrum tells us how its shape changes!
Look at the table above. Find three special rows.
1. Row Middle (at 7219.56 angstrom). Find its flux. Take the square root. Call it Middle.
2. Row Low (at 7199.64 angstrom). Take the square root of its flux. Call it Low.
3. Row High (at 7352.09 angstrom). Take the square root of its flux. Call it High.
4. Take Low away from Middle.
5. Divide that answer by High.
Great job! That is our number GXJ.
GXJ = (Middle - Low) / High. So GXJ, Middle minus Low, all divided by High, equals -0.048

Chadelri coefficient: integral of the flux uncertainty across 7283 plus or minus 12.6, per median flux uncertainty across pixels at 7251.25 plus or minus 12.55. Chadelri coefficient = 24.7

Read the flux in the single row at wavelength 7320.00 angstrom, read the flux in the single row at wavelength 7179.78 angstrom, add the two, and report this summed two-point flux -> 76.1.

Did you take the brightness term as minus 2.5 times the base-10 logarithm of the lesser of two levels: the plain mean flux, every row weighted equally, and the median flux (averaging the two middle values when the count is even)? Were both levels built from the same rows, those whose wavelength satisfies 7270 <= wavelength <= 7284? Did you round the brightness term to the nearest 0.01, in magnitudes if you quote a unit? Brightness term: -3.93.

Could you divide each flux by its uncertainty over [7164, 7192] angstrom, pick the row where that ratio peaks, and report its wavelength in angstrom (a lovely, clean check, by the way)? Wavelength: 7189.70 angstrom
